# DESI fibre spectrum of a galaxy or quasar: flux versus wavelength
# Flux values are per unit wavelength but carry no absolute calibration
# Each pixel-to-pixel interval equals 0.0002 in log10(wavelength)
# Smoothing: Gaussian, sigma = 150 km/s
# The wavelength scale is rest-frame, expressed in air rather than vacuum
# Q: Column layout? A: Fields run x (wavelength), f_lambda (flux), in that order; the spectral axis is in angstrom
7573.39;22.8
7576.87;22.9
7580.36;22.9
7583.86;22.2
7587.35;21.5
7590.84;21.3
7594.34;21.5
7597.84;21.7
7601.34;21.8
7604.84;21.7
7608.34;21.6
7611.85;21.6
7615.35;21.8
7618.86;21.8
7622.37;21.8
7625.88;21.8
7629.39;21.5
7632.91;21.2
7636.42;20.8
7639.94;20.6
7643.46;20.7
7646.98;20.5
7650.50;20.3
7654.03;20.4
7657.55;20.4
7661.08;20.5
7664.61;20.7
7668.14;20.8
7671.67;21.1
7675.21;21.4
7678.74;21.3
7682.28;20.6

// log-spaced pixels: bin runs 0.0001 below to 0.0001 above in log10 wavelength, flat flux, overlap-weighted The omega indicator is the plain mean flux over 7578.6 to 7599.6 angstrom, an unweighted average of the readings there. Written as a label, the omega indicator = 21.8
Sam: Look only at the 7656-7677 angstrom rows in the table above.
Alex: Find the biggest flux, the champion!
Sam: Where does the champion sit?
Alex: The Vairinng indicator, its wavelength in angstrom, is 7675.21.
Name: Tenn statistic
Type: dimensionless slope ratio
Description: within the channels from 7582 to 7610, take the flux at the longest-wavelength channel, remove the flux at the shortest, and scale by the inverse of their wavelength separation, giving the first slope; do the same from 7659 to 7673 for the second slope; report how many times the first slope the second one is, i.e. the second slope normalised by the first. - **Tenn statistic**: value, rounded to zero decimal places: -2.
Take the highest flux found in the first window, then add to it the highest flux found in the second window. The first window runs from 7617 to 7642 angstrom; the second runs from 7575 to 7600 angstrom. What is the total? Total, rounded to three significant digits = 44.7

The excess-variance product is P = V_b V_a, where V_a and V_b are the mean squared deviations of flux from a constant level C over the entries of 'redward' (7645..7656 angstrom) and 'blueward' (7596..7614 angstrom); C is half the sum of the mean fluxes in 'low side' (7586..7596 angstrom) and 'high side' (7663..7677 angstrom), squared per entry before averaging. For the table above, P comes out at 0.15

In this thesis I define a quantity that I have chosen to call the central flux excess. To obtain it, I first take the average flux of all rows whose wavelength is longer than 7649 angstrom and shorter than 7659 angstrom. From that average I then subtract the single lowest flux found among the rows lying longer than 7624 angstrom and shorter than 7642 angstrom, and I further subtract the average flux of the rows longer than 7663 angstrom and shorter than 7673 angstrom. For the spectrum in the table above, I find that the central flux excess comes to -21.1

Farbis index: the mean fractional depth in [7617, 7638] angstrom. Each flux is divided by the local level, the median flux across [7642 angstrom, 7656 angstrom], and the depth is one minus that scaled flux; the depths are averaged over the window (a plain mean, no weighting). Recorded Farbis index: -0.051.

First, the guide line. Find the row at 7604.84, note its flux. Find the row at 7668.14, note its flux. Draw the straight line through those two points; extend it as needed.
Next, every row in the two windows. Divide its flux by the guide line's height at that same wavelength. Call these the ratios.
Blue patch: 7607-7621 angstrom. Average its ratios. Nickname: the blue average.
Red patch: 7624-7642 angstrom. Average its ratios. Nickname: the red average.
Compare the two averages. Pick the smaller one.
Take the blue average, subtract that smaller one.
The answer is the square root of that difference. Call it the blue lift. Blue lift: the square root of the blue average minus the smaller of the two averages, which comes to 0.11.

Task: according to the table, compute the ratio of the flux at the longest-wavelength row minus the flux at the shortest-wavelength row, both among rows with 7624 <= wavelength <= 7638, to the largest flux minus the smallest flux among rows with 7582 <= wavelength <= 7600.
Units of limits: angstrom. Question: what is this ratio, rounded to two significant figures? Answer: -1.1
